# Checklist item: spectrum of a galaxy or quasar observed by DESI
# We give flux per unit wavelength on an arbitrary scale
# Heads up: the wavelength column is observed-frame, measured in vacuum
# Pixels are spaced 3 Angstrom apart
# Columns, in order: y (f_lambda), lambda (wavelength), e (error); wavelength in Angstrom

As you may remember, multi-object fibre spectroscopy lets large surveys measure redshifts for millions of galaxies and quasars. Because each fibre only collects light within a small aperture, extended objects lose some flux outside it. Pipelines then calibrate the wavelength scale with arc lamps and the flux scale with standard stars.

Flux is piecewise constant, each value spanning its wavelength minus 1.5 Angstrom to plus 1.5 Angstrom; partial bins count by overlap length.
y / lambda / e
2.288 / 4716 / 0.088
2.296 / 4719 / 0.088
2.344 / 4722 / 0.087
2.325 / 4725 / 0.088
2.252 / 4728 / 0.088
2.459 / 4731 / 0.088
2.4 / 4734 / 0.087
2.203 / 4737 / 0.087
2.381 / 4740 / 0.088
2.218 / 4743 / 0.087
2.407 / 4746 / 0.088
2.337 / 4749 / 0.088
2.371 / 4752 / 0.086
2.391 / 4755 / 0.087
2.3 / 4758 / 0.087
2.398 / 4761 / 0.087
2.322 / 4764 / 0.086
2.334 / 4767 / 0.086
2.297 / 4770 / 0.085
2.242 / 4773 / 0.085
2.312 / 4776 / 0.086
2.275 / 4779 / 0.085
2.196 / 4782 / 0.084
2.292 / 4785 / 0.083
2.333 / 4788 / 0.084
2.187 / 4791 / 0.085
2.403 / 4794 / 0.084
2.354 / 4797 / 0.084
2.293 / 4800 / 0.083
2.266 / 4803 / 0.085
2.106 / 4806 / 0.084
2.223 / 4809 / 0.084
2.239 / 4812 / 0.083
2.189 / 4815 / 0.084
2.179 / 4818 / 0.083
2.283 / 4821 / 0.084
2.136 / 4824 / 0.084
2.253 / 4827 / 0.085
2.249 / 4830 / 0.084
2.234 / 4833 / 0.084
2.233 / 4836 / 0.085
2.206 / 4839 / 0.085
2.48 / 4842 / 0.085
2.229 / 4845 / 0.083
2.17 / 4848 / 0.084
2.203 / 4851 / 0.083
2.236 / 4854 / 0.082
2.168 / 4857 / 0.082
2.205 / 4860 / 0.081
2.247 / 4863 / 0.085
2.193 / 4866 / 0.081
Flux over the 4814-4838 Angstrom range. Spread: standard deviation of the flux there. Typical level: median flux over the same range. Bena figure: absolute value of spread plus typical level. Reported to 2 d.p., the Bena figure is 2.28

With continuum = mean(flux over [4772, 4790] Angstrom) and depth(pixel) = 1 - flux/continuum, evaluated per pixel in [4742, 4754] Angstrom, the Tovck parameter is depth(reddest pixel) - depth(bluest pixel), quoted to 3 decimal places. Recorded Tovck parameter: -0.067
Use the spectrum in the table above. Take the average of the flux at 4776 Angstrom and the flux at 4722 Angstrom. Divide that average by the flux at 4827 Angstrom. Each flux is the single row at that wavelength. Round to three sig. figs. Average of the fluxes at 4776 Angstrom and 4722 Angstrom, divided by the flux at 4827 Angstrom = 1.03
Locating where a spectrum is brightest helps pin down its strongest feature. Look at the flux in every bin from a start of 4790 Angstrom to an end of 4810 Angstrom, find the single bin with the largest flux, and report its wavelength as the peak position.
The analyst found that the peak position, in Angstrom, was 4794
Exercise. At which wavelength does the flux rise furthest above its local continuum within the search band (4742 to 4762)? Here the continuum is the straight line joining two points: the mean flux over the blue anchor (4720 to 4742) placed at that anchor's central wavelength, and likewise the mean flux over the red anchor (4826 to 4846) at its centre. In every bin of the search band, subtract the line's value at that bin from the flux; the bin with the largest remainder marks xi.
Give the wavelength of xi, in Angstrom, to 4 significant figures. 4761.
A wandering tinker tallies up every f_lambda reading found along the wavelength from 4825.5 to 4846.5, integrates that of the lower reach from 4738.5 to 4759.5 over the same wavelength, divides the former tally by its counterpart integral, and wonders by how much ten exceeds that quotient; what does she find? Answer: 9.68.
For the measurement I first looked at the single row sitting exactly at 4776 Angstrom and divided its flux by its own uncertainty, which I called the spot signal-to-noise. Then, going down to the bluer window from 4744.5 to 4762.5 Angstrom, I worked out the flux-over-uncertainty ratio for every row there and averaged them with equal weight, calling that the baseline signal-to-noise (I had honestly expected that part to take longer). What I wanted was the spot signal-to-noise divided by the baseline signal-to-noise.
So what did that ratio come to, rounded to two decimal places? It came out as 0.99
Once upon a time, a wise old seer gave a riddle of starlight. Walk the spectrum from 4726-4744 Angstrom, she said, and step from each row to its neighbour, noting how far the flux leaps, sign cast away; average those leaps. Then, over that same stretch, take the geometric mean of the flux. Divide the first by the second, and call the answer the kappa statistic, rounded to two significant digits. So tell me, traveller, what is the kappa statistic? 0.069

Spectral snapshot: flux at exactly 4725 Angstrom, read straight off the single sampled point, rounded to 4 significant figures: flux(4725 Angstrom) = 2.325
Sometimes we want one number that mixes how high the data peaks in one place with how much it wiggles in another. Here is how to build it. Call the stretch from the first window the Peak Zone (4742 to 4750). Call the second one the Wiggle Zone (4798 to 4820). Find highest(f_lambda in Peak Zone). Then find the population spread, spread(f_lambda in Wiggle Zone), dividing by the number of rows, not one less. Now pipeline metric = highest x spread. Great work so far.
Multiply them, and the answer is 0.138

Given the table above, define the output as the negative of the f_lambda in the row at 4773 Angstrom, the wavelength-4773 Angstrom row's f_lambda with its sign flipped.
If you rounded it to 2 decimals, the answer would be -2.24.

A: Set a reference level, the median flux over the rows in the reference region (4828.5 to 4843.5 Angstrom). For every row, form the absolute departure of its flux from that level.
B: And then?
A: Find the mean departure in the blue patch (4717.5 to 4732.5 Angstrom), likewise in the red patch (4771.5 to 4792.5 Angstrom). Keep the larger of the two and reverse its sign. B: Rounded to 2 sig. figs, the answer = -0.10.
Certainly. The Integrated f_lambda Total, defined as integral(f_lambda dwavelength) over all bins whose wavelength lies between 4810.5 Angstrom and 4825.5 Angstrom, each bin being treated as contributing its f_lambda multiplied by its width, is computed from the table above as 33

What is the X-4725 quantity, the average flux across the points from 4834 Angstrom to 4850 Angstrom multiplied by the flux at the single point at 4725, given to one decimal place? 5.3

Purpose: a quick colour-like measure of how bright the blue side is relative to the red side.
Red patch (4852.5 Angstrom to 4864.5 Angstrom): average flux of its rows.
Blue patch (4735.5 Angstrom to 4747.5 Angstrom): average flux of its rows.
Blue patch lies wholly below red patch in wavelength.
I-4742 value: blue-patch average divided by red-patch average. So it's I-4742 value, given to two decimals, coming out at 1.04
